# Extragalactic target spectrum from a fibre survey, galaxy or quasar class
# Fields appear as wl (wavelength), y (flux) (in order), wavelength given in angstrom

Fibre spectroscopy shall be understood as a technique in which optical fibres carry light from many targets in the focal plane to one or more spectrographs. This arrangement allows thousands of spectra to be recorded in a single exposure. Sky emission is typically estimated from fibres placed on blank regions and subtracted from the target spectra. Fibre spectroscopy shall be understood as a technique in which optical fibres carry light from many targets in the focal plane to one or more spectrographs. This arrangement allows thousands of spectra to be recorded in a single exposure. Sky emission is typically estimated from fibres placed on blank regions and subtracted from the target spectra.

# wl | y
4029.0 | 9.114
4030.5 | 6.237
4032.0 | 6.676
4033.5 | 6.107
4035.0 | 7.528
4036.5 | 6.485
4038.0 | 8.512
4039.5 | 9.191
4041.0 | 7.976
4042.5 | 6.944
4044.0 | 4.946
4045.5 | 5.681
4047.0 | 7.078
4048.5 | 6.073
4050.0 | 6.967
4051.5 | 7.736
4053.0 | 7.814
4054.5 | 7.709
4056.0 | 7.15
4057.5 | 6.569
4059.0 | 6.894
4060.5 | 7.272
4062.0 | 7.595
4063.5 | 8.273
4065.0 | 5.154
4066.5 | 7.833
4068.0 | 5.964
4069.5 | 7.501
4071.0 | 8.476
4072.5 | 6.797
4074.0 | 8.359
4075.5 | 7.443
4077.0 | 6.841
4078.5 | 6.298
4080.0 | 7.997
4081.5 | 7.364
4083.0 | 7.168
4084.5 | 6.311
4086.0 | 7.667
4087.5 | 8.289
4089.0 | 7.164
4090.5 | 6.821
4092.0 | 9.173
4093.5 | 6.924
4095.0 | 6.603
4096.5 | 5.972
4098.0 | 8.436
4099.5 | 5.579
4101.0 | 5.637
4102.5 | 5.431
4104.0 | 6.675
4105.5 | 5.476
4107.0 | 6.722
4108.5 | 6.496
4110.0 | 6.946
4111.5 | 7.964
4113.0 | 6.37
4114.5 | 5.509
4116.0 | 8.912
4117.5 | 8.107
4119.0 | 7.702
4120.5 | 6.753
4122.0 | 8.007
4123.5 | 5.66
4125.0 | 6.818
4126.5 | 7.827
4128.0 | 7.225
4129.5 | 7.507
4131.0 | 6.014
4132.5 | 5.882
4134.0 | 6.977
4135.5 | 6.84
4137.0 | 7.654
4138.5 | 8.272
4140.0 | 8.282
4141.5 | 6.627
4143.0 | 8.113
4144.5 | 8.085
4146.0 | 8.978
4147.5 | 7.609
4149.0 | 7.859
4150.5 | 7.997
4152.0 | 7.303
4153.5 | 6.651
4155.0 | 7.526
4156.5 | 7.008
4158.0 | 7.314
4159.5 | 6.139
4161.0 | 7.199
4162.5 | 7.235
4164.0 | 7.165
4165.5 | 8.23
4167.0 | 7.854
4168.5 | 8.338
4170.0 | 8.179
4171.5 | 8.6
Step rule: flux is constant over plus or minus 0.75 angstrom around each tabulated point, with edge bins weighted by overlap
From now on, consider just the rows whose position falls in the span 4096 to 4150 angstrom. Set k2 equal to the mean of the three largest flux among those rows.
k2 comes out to 8.78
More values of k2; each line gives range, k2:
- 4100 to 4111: 6.78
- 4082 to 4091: 7.71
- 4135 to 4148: 8.51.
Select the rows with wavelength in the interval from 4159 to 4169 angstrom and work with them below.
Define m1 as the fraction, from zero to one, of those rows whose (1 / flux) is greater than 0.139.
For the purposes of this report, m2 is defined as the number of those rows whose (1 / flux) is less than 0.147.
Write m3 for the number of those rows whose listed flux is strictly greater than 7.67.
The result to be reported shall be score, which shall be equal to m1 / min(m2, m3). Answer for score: 0.10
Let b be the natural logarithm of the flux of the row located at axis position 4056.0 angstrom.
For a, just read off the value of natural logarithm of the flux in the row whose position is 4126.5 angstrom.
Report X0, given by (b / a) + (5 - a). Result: 3.90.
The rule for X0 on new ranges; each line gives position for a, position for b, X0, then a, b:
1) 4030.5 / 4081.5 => 4.26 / 1.83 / 2.00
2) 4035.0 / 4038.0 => 4.04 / 2.02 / 2.14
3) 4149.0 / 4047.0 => 3.89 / 2.06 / 1.96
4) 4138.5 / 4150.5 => 3.87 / 2.11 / 2.08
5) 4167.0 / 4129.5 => 3.92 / 2.06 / 2.02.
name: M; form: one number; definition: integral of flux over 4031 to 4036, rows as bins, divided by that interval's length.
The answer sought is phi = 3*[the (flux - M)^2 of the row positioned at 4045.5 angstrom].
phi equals 3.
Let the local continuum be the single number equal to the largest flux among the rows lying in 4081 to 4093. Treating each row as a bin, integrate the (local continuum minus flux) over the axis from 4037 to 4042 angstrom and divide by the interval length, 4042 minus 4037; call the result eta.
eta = 0.8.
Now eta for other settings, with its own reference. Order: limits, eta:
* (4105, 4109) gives 2.9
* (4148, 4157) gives 1.8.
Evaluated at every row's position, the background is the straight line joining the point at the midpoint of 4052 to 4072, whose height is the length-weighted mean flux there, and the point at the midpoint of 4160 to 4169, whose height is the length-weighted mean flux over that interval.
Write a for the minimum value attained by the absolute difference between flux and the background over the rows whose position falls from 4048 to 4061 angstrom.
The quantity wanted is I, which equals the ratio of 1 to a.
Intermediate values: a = 0.030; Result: 33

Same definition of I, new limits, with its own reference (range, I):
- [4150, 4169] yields 20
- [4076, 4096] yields 21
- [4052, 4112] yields 33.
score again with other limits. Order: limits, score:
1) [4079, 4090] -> 0.21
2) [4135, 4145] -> 0.07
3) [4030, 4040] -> 0.29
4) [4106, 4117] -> 0.36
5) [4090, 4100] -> 0.36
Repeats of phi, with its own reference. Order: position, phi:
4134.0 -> 0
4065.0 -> 7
